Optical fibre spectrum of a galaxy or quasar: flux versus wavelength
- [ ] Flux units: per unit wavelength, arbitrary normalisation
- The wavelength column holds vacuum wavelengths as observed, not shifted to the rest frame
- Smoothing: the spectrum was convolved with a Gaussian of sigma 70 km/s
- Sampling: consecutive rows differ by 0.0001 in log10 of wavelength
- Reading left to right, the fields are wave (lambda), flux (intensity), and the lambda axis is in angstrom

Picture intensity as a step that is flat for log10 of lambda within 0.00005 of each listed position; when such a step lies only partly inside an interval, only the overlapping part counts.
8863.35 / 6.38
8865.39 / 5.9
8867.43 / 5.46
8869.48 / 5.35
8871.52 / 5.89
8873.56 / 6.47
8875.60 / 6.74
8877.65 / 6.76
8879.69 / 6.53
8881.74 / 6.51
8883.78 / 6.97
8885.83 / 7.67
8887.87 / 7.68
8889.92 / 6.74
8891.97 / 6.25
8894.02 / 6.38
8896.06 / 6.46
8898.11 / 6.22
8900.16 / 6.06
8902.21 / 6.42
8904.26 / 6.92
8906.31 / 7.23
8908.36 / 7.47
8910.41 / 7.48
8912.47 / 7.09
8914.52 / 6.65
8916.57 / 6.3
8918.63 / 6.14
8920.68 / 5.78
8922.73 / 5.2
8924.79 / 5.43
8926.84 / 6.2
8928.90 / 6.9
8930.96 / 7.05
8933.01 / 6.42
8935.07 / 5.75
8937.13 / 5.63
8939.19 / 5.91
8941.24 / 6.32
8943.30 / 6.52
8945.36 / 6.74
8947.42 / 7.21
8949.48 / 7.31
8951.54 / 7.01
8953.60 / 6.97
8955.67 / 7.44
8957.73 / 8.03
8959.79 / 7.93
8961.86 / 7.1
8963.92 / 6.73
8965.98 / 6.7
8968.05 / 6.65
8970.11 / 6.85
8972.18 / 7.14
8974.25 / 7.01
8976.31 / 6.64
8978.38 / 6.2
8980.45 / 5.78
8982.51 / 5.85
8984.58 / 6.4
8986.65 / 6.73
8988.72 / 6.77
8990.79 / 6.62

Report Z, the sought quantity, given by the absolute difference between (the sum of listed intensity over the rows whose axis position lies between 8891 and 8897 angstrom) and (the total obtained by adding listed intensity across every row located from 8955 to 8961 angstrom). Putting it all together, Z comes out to 4.3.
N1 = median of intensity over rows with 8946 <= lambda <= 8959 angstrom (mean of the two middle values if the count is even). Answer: 7.3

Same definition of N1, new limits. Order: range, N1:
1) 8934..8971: 6.8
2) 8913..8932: 6.2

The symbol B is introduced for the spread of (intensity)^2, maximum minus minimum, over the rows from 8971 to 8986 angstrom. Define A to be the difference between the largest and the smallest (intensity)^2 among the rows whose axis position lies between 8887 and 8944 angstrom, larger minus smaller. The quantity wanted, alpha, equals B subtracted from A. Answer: 14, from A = 31.9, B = 18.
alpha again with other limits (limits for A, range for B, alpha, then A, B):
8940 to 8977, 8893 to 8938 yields -4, 24.5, 29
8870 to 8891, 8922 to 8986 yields -13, 24.3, 37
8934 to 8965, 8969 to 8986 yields 15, 32.8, 18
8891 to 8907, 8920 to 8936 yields -7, 15.5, 23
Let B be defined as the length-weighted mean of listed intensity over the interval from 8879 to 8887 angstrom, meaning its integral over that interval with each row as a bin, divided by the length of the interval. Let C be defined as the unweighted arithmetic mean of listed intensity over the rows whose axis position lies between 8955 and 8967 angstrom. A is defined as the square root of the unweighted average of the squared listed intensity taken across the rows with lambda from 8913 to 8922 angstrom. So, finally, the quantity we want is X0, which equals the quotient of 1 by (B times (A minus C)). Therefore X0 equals -0.1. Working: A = 6.2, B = 7.0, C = 7.32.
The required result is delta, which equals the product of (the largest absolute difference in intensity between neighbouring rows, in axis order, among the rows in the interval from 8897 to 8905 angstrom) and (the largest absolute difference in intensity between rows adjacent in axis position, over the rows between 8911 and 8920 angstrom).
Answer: 0.22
